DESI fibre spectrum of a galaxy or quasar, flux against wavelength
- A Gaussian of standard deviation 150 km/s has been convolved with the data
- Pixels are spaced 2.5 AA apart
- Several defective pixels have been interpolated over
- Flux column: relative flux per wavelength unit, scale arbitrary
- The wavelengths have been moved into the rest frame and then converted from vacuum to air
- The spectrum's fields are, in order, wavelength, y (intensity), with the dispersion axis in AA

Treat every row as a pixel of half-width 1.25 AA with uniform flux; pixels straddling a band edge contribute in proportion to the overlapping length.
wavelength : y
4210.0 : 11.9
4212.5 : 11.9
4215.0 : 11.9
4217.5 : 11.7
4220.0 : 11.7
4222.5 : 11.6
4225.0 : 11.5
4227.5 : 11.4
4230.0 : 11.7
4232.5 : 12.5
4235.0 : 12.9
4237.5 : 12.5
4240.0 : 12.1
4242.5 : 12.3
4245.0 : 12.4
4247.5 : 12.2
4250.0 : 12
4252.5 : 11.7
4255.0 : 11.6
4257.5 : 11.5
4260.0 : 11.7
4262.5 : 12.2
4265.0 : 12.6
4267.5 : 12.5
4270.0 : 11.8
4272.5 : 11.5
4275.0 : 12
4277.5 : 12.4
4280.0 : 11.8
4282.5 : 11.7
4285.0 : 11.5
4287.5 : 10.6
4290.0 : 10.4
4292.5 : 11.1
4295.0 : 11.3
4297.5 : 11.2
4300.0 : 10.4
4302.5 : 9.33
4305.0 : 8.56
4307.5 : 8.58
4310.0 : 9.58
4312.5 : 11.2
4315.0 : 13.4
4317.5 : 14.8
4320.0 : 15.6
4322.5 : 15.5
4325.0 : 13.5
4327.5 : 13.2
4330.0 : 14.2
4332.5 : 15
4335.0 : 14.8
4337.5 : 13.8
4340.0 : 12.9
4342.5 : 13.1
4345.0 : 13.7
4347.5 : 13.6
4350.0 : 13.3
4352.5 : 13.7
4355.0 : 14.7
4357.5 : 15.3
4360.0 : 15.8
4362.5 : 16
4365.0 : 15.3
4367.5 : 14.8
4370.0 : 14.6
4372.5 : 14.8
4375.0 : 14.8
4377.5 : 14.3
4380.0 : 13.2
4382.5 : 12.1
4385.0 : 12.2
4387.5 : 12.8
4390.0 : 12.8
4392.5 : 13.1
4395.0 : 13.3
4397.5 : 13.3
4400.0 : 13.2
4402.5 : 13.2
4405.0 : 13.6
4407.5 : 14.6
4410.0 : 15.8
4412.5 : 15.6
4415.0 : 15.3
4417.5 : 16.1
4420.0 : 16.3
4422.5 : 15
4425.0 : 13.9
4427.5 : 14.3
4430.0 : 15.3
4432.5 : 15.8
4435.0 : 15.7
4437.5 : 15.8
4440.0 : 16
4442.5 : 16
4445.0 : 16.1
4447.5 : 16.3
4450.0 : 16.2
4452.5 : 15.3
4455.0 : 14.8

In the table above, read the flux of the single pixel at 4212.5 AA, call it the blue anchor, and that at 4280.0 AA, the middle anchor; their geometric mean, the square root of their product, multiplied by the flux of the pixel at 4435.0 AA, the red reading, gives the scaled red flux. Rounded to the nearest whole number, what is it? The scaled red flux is 186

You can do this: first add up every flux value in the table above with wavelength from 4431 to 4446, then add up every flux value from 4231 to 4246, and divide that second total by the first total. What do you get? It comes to 0.78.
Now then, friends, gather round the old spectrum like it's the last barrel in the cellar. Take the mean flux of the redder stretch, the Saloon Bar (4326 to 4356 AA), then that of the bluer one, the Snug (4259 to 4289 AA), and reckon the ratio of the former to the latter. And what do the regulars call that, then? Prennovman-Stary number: 1.17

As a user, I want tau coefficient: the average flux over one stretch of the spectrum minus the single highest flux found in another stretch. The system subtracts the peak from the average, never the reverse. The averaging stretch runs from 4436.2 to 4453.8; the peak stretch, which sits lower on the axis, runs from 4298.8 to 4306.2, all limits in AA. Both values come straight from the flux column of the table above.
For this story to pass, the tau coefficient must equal 5.6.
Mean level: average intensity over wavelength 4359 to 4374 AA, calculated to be 15.2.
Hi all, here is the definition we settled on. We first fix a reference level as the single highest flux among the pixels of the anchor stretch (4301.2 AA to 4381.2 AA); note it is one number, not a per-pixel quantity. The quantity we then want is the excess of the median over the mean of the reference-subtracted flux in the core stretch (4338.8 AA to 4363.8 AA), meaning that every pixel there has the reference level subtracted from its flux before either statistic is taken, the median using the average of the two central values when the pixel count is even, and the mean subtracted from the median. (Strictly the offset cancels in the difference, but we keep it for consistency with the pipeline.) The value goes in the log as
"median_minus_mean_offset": -0.51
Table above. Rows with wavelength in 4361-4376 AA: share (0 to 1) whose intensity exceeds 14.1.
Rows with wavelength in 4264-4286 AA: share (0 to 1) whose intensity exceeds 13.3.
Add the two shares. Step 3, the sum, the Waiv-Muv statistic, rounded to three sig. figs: 1.00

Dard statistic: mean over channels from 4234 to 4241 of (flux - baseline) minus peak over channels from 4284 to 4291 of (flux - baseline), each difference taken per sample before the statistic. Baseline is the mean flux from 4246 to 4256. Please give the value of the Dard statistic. 1.0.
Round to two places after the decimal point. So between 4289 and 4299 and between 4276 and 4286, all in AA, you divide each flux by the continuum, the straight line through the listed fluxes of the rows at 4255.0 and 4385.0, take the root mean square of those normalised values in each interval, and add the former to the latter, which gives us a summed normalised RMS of 1.95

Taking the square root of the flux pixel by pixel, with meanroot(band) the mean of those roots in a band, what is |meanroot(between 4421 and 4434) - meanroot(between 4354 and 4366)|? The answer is 0.07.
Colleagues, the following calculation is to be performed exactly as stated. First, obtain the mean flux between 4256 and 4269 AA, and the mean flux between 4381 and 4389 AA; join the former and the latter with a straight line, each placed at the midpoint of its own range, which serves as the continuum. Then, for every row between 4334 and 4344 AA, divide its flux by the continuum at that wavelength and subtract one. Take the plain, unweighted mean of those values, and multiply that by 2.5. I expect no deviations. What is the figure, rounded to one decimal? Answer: 0.3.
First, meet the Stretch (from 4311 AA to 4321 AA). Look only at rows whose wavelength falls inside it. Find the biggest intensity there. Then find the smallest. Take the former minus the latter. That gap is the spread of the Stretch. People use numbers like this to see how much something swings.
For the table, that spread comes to 4.4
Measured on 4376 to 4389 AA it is 2.2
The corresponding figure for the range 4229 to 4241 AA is 1.2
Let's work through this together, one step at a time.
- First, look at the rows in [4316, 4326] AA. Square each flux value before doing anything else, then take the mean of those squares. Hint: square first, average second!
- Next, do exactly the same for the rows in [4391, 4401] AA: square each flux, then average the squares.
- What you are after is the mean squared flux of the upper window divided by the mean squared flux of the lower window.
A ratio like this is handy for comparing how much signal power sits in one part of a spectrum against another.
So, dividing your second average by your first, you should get 0.79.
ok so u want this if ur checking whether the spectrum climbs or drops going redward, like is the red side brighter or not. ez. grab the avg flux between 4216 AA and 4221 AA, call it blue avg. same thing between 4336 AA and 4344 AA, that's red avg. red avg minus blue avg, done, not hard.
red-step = 1.6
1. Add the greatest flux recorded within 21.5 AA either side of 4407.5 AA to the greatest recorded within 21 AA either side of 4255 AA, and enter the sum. 29.2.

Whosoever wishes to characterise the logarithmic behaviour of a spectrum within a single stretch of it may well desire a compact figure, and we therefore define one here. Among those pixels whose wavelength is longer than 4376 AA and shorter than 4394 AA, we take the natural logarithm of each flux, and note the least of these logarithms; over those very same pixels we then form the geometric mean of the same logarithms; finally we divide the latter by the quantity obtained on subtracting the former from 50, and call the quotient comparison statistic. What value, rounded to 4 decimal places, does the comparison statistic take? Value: 0.0538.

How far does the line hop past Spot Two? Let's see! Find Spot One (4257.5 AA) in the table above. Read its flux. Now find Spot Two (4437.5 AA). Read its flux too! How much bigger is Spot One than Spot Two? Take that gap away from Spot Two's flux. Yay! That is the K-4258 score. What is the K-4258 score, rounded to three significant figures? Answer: 20.1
